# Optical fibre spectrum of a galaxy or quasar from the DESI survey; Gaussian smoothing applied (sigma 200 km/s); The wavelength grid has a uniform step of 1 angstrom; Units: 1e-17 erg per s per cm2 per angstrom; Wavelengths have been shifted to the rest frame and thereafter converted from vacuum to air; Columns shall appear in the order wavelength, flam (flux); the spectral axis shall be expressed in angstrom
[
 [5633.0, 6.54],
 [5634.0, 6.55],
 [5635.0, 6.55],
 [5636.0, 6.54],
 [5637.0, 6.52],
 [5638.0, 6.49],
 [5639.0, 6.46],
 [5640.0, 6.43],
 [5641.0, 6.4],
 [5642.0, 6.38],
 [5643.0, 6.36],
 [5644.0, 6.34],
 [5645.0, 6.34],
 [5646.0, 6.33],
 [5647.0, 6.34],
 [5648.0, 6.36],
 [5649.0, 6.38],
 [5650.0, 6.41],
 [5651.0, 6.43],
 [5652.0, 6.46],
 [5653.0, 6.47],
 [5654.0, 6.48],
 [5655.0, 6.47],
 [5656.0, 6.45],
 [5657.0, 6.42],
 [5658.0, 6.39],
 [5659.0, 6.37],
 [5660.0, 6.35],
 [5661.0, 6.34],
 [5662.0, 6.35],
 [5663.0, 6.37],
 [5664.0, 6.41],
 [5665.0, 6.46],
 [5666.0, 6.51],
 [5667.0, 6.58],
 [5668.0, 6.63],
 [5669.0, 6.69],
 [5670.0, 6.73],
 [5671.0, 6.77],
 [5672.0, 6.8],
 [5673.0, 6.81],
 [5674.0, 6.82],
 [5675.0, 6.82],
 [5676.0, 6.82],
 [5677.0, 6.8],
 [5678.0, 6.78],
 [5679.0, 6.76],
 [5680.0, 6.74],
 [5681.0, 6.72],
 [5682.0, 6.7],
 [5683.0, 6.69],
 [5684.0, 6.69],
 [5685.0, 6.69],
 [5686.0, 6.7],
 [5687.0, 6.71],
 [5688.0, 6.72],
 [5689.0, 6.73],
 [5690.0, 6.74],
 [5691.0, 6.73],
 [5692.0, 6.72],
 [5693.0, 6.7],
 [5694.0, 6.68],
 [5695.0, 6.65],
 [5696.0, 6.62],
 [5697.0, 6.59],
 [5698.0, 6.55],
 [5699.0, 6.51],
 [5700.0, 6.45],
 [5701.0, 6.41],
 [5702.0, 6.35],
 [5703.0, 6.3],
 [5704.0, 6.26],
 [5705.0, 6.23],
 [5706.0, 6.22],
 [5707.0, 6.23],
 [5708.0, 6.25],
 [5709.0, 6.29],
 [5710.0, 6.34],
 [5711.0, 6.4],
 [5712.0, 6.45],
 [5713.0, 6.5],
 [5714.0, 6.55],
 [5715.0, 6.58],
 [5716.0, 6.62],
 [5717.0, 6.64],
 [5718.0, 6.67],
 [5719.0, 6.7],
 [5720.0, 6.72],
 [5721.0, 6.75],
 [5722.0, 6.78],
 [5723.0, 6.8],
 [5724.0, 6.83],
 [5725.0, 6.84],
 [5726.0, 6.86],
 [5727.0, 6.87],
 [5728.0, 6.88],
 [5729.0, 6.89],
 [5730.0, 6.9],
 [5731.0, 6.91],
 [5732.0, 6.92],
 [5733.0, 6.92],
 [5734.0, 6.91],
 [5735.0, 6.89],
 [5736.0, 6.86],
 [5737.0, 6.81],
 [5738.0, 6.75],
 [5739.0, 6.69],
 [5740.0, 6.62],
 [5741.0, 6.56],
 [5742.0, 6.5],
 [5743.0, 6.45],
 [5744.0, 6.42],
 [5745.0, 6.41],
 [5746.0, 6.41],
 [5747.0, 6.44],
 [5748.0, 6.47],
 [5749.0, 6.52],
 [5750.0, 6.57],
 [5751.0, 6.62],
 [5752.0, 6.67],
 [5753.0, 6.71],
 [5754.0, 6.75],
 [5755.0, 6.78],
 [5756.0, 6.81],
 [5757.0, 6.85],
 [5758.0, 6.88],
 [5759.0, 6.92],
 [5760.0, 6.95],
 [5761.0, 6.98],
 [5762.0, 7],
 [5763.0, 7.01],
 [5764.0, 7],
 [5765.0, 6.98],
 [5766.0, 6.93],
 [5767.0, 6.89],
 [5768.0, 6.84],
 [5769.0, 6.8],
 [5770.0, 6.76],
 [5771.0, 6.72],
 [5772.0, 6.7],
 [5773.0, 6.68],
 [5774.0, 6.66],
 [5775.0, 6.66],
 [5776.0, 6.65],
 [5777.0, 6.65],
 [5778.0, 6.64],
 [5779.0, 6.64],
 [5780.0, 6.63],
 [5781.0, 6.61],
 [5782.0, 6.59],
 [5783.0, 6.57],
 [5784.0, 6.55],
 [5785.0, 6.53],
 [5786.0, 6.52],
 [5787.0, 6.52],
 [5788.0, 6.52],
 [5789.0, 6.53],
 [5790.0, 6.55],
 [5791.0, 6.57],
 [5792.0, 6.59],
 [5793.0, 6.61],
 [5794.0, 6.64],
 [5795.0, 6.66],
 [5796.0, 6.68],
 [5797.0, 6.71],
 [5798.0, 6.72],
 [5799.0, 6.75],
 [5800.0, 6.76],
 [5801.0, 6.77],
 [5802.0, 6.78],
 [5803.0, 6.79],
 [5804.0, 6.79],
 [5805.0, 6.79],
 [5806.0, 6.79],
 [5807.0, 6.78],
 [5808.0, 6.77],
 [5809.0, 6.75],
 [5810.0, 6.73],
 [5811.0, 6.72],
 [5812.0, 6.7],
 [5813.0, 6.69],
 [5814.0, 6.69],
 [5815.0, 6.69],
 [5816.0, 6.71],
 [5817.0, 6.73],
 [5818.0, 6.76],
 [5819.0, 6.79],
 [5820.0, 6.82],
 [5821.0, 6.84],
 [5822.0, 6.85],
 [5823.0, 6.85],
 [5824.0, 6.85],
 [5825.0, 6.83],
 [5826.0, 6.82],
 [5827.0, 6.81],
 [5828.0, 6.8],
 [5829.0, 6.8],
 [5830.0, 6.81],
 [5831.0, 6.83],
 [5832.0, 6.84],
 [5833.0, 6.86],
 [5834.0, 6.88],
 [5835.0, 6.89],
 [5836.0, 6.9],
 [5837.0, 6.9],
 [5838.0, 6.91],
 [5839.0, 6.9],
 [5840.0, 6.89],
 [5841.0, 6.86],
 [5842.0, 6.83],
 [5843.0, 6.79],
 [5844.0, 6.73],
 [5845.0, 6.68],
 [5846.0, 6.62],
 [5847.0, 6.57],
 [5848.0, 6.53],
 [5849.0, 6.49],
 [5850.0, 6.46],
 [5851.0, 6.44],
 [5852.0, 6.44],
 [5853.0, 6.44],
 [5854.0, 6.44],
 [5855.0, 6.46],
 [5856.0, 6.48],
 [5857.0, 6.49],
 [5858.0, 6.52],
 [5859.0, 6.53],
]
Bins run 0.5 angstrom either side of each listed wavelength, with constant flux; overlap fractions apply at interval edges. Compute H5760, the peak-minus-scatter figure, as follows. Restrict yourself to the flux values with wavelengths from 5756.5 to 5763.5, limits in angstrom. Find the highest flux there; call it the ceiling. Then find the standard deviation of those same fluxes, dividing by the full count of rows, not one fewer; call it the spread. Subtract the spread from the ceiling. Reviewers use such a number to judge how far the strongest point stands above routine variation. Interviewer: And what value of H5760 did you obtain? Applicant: 6.95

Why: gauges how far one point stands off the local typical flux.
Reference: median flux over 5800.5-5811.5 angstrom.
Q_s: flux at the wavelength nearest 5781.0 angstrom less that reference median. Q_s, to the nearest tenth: -0.2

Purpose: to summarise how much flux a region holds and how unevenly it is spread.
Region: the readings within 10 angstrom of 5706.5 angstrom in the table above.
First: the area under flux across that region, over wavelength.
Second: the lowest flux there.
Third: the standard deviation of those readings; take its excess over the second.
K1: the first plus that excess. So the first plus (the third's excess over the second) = 122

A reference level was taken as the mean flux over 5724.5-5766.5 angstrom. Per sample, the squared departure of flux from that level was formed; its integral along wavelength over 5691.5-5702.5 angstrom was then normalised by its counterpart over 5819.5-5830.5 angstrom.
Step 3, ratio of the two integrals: 13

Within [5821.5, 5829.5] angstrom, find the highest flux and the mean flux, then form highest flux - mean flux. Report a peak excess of 0.024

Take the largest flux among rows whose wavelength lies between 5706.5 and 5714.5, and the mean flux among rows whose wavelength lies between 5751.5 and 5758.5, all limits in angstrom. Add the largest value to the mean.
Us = 13.3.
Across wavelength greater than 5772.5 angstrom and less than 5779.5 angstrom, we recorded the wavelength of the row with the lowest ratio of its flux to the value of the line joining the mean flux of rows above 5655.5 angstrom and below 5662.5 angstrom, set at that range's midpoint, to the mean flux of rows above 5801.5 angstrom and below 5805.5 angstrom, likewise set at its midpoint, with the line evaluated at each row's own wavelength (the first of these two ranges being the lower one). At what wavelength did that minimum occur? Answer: 5779.0 angstrom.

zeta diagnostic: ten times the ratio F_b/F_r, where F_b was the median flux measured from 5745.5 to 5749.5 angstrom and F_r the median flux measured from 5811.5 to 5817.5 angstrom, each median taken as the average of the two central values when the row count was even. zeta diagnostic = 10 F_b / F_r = 9.6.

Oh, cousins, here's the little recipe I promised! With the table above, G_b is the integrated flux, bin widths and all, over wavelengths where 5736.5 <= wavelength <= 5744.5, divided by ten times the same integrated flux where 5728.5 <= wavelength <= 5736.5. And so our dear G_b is 0.096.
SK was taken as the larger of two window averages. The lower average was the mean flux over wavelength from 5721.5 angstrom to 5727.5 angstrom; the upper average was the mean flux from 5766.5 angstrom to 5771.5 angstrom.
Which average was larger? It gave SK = 6.83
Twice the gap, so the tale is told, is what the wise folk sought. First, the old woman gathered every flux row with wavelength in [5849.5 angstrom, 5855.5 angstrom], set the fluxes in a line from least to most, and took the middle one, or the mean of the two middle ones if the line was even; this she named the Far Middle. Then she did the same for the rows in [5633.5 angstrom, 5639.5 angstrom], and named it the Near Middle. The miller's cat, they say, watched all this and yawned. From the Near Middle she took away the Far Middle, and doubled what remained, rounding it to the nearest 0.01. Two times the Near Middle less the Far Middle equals 0.18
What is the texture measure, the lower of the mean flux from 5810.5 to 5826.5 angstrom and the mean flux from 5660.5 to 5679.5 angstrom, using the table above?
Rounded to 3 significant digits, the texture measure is 6.64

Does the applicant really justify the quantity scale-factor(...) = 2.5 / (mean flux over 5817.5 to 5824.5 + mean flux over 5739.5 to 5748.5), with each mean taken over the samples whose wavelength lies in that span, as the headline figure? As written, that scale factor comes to 0.188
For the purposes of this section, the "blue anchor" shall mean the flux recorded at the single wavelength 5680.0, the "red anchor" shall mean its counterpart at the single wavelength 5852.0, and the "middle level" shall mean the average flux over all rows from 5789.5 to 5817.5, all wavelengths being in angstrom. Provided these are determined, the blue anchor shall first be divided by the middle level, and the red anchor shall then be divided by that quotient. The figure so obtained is 6.41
